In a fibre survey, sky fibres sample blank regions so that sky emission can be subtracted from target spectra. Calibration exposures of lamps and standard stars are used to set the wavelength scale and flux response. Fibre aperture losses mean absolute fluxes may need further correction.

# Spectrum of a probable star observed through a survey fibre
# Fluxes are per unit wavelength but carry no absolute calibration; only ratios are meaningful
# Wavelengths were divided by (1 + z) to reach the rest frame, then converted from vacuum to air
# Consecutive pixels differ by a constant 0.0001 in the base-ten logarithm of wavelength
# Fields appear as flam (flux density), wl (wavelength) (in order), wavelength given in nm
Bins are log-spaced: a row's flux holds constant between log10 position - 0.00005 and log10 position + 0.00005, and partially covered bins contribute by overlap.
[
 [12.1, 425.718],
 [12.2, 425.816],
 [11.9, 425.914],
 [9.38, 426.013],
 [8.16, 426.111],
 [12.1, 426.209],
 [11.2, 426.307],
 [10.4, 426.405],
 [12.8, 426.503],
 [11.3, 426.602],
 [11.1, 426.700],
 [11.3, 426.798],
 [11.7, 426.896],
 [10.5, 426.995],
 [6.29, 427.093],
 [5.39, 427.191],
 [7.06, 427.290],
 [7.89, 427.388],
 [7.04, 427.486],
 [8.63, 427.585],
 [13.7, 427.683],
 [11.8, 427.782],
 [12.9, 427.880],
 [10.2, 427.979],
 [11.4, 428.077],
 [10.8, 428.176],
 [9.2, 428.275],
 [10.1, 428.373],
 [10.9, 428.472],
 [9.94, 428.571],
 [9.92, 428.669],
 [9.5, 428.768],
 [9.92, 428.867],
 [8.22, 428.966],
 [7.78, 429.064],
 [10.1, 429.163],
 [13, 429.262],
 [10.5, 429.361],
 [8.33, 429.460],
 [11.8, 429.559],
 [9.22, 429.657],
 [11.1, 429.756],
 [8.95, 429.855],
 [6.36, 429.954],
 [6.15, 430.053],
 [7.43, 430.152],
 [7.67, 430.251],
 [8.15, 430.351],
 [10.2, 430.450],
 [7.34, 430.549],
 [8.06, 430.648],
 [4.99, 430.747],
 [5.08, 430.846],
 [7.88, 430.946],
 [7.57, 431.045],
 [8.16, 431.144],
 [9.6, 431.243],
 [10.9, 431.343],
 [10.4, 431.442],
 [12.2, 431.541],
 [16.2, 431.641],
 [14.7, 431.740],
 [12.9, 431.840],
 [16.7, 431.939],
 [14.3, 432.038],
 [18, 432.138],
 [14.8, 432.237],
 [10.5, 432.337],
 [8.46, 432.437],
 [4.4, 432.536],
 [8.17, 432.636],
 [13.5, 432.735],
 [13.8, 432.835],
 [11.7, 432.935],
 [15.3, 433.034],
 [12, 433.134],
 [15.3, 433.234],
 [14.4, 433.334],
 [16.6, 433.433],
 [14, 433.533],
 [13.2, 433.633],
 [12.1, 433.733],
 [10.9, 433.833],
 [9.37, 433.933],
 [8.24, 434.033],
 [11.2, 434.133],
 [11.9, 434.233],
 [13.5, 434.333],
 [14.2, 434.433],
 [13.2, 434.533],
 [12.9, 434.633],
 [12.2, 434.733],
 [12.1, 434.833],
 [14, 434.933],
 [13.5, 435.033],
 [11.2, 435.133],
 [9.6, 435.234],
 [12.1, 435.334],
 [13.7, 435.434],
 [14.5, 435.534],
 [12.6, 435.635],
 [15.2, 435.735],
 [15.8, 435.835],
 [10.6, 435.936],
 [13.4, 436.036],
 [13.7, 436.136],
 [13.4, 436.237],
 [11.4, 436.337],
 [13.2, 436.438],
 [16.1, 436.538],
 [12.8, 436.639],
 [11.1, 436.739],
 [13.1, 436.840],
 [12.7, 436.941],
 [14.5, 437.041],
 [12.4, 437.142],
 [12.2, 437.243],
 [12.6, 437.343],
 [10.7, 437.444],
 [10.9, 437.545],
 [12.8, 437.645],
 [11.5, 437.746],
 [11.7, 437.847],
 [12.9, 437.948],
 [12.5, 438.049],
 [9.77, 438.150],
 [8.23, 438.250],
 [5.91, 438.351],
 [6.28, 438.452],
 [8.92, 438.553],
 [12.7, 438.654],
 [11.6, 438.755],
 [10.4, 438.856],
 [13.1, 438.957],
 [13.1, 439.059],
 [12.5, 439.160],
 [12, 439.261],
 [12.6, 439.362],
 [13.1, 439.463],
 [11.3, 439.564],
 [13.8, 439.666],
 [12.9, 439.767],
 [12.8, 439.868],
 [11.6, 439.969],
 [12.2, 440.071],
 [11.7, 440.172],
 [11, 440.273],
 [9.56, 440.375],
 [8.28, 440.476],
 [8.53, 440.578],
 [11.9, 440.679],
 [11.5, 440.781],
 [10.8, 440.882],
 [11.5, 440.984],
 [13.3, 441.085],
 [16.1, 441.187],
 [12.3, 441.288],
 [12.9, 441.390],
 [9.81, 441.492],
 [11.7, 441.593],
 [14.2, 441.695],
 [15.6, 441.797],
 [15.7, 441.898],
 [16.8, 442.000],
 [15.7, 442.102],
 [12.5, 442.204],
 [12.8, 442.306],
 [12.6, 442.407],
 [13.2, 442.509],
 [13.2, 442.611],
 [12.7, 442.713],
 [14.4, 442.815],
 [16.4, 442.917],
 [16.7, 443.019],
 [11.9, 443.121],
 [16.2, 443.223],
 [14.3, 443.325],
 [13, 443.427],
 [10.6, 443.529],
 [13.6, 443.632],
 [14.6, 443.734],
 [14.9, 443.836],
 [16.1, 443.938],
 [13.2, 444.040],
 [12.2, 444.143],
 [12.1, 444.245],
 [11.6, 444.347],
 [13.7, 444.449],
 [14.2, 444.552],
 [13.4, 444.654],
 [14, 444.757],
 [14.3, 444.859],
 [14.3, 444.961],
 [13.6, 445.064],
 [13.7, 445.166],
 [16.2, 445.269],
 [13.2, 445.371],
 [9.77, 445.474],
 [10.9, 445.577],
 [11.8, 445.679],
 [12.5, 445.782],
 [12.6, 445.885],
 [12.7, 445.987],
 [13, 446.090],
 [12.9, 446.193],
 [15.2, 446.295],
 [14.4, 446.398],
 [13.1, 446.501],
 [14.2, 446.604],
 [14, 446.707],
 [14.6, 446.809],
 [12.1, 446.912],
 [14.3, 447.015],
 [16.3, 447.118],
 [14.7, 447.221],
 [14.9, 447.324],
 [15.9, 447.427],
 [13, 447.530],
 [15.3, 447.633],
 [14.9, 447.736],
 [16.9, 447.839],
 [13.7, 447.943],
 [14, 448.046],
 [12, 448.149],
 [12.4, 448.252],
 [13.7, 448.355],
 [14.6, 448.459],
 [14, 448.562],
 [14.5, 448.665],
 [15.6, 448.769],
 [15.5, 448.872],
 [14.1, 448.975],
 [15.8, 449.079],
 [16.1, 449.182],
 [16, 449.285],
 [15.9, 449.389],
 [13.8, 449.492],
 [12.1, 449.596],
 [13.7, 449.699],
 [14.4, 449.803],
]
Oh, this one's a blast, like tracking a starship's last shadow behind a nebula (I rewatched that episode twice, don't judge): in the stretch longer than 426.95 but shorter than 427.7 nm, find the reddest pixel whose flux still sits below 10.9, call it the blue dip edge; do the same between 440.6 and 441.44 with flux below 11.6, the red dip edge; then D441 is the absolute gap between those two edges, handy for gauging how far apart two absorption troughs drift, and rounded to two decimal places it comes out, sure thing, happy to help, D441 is 13.40 nm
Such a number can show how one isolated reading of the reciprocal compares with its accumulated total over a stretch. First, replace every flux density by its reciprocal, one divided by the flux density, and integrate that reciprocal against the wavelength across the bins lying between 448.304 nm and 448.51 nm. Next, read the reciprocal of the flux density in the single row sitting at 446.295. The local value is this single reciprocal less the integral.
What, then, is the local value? 0.051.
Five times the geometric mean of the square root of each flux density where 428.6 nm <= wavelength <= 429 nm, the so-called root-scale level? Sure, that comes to 15.3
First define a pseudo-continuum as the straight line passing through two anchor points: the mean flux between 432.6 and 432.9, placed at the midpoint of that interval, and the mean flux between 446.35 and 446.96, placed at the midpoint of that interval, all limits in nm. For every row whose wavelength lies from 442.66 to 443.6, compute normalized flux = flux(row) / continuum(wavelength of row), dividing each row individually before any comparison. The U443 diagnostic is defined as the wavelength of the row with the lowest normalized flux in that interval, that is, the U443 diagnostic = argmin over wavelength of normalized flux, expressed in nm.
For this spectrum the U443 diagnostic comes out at 443.529 nm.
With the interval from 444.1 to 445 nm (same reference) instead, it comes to 444.347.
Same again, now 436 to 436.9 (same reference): 436.739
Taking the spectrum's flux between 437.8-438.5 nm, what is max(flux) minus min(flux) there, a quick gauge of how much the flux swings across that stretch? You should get 7.0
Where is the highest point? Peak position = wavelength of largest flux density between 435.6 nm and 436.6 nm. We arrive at 436.538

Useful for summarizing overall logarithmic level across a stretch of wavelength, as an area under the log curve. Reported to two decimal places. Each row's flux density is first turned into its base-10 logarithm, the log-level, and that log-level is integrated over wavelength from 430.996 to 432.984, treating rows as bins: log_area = 2.09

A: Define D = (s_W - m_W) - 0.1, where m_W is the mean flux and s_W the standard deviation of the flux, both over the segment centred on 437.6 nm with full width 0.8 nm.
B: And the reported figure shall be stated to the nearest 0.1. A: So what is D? -11.2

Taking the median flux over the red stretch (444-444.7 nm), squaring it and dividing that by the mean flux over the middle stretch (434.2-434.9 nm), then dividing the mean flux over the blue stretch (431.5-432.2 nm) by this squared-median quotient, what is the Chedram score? 1.11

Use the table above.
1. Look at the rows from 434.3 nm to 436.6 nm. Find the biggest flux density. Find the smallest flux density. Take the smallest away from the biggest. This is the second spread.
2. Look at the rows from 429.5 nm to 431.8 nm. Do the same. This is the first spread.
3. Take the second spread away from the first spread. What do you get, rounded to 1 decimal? 4.7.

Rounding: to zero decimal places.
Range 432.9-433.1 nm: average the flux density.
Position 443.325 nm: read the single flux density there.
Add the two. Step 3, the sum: 28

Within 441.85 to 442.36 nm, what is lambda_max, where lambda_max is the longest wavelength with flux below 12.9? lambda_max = 442.306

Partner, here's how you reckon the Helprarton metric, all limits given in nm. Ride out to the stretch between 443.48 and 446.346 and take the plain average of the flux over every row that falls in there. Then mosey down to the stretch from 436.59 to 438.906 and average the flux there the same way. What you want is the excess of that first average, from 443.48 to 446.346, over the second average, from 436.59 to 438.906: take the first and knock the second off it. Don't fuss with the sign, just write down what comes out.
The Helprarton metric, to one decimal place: 2.0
